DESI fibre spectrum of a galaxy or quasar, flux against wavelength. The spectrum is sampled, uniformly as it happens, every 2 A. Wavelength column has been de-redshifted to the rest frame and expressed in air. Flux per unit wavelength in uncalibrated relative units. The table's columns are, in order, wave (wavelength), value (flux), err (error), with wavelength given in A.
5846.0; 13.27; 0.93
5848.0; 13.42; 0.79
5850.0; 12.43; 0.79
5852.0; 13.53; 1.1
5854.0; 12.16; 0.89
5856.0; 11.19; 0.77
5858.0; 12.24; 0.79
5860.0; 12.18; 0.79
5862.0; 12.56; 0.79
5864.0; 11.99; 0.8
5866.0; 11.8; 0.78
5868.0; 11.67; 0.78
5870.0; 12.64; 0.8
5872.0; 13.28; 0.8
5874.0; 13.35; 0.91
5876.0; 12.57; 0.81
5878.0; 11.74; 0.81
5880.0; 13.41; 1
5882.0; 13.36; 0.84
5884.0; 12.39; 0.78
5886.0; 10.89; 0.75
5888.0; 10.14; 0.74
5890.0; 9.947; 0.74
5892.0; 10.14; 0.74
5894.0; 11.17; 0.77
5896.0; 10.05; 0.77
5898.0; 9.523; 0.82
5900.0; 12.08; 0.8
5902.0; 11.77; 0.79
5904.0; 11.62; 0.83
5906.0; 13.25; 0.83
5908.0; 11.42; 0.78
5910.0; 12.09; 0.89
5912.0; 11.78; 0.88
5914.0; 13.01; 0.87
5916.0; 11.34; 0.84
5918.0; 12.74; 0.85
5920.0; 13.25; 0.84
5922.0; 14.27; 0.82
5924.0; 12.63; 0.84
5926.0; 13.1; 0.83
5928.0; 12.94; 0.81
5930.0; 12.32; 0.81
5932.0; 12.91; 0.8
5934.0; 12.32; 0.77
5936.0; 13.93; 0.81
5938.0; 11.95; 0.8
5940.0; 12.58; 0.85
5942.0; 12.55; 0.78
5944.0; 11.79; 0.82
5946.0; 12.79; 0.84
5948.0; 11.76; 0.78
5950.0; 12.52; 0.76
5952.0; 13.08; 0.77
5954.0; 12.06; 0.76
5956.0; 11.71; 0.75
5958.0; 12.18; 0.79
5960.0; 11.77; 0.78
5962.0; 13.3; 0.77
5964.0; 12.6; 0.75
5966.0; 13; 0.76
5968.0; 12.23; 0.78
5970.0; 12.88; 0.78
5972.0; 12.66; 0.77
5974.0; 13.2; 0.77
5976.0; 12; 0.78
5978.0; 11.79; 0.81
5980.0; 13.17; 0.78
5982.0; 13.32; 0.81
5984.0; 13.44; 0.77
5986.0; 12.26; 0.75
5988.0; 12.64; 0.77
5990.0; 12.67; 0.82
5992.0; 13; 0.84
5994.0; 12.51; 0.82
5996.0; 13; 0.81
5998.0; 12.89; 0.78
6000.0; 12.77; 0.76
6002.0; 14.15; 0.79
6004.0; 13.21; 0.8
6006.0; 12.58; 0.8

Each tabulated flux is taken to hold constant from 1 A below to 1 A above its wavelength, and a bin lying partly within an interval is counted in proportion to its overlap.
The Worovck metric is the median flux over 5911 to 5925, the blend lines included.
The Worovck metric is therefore 12.7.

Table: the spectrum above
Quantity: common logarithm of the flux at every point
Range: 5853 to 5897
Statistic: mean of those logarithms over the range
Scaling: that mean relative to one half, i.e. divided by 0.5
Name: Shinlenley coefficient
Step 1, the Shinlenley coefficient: 2.144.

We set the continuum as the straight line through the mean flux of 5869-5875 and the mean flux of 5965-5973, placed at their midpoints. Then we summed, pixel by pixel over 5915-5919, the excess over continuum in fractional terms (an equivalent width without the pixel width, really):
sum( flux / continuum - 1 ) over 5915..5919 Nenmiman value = -0.13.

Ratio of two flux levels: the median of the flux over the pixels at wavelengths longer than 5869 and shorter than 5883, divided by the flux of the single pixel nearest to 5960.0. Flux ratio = 1.13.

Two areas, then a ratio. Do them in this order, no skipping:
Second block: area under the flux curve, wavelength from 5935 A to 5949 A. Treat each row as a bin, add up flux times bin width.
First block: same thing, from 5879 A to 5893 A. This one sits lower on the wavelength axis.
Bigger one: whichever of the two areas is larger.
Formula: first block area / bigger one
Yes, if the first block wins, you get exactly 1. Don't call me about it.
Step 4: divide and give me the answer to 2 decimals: 0.92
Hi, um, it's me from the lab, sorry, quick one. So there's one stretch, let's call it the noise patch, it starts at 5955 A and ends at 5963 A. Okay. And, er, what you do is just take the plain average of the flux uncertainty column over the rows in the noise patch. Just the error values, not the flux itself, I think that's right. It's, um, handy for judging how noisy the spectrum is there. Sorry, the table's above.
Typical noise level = 0.77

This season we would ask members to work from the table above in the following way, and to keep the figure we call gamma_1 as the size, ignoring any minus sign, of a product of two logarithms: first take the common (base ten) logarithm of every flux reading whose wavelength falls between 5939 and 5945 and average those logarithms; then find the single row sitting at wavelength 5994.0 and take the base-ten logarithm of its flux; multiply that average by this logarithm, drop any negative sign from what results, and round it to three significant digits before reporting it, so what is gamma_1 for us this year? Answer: 1.20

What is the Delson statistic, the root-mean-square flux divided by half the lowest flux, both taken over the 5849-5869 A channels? 2.18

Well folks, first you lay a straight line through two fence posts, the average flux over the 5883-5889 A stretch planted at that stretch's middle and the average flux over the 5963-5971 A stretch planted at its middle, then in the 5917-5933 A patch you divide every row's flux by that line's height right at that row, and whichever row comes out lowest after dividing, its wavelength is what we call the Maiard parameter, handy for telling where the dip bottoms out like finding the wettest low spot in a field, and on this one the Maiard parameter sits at 5930.0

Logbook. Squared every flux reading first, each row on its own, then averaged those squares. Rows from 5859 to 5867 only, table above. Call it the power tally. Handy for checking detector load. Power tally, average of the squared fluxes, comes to 147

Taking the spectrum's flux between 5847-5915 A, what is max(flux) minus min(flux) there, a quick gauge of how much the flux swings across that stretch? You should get 4.0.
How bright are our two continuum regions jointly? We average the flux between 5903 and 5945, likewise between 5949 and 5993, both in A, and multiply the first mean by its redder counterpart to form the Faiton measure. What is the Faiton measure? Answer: 158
